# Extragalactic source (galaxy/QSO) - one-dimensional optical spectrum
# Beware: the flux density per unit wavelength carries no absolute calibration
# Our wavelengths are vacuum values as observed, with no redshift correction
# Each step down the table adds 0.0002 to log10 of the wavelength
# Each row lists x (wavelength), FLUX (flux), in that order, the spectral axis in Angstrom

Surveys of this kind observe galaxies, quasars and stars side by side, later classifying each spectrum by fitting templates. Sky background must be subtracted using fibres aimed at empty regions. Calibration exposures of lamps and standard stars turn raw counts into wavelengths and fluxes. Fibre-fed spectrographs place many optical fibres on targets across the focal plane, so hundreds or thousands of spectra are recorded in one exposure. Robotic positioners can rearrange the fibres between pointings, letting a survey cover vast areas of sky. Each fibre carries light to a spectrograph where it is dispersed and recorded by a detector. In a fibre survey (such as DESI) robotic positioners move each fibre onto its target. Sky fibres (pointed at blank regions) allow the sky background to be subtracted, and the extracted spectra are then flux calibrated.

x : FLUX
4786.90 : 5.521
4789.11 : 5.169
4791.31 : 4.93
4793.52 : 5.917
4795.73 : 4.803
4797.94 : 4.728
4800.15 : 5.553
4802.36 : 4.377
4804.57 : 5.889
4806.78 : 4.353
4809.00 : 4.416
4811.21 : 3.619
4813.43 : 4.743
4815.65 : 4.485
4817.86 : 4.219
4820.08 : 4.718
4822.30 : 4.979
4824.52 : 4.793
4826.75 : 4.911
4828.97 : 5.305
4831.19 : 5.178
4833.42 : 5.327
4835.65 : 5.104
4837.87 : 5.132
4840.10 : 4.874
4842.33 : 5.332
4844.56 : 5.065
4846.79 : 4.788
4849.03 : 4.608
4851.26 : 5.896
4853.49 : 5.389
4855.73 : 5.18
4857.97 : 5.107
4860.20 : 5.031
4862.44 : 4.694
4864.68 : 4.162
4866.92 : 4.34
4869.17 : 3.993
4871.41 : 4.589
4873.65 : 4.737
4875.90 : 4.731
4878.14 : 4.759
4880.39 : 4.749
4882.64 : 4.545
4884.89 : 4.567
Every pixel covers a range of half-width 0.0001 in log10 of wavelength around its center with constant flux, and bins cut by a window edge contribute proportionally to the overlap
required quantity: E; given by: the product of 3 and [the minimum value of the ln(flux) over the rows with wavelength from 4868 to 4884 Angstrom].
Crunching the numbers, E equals 4.2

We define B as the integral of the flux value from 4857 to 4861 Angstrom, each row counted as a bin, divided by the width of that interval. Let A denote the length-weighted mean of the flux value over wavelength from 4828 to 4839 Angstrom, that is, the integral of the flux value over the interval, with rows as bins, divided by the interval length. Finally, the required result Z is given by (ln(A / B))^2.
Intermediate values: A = 5.21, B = 5.1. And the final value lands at 0.001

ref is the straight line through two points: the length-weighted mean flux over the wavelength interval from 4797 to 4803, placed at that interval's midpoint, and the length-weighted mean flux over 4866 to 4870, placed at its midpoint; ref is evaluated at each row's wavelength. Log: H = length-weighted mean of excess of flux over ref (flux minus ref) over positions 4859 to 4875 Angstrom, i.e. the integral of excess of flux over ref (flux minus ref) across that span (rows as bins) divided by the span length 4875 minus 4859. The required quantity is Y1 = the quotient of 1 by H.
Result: 2.9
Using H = 0.3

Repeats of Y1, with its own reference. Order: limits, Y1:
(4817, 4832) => 4.5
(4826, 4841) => 1.7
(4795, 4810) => -42.5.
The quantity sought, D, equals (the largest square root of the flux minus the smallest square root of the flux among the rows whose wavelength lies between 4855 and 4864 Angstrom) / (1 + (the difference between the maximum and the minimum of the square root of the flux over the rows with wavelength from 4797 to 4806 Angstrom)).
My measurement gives 0.08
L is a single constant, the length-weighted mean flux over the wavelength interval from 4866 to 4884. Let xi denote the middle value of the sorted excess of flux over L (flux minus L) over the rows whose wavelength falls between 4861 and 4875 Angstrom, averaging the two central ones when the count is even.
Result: -0.1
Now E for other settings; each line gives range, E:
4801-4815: 3.9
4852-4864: 4.6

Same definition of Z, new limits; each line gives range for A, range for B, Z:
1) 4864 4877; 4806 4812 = 0.005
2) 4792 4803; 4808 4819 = 0.029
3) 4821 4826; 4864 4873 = 0.016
